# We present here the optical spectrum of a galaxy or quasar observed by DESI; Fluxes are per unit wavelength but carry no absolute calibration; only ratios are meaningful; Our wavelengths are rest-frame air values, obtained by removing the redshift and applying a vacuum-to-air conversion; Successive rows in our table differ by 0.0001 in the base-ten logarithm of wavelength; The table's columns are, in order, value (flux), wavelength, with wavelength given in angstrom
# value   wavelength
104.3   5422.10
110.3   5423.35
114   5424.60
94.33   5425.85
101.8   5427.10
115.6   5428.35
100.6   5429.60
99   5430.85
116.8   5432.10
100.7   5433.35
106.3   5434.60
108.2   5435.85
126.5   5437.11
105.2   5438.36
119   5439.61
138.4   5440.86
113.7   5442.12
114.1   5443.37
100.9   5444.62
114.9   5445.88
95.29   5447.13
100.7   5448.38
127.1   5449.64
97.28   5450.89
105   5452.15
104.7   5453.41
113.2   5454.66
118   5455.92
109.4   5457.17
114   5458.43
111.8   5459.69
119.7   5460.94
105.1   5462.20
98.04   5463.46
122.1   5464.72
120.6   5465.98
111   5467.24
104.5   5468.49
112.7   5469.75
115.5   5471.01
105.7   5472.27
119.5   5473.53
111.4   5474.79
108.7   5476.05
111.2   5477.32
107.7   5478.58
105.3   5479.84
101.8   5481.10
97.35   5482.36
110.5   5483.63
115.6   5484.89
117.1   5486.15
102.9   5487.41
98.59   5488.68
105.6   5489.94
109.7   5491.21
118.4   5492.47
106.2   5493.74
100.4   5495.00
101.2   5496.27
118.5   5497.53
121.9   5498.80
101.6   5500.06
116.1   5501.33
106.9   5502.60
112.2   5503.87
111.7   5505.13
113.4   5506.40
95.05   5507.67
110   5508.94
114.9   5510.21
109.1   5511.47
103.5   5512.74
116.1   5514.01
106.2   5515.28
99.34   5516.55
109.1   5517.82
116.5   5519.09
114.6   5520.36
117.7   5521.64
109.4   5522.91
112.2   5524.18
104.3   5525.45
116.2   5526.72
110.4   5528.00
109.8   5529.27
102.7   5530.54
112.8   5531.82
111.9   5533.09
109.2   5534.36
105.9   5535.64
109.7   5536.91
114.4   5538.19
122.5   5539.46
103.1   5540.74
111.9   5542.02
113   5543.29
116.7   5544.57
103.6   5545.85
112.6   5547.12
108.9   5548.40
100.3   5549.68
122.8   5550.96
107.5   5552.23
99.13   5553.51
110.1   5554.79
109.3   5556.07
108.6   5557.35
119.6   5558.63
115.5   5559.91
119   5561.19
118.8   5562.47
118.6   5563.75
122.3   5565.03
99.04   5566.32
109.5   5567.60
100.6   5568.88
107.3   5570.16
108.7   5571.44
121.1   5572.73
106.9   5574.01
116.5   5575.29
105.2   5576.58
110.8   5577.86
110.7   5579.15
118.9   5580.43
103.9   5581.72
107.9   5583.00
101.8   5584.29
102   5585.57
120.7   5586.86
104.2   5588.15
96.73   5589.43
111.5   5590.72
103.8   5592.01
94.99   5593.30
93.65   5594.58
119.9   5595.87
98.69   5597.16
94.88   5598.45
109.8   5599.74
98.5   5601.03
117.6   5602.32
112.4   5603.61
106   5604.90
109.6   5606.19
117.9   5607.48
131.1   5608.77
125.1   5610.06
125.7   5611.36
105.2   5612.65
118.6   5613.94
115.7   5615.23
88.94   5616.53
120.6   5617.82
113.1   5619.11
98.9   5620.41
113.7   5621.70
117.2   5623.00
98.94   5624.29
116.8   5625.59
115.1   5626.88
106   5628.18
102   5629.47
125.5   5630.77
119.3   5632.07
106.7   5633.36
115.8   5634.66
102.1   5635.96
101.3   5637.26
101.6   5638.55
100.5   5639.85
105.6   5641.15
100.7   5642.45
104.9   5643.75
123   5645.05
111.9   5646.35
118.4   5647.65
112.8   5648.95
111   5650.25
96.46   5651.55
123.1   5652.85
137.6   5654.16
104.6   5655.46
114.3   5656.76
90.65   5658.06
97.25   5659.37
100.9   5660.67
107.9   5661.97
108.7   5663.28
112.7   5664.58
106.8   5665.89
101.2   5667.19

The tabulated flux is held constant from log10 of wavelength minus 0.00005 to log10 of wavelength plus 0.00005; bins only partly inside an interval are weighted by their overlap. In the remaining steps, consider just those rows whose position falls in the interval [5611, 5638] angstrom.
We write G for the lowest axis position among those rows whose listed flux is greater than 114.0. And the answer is 5611.36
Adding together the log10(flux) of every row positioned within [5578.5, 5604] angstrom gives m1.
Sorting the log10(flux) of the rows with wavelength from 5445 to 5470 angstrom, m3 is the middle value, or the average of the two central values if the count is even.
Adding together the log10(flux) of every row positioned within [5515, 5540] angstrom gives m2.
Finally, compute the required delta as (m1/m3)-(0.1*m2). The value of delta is 15.7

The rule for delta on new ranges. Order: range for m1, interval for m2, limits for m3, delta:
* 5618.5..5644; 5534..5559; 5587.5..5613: 15.9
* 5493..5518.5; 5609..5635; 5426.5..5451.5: 15.9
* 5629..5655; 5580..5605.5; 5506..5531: 16.0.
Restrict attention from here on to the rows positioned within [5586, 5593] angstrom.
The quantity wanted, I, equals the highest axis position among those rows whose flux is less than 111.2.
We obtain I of 5592.01 angstrom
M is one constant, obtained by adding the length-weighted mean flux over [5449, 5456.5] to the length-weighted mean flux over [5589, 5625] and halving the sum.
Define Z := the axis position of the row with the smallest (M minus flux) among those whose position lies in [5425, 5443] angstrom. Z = 5440.86 angstrom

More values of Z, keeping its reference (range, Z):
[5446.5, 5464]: 5449.64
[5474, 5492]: 5486.15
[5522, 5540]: 5539.46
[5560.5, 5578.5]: 5565.03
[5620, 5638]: 5630.77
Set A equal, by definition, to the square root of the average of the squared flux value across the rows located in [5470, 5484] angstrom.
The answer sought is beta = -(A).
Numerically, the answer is -108.8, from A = 109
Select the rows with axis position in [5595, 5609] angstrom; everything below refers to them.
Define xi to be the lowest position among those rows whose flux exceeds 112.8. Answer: 5595.87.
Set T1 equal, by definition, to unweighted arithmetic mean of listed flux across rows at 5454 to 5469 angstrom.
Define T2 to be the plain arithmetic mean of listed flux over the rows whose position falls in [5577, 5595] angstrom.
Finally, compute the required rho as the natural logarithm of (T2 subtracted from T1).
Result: 1.9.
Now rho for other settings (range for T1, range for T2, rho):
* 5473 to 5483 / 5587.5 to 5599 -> 1.8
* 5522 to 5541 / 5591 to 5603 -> 1.9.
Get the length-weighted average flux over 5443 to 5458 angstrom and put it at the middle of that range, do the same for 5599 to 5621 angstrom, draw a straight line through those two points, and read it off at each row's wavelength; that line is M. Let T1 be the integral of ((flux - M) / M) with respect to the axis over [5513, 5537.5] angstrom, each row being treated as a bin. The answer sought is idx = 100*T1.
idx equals -5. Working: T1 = -0.05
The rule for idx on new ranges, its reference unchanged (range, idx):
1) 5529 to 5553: -7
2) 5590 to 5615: -46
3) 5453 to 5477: 70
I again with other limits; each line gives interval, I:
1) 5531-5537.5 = 5536.91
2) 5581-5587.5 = 5585.57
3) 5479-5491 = 5489.94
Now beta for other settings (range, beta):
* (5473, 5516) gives -109.2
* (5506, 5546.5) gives -110.3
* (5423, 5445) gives -110.8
